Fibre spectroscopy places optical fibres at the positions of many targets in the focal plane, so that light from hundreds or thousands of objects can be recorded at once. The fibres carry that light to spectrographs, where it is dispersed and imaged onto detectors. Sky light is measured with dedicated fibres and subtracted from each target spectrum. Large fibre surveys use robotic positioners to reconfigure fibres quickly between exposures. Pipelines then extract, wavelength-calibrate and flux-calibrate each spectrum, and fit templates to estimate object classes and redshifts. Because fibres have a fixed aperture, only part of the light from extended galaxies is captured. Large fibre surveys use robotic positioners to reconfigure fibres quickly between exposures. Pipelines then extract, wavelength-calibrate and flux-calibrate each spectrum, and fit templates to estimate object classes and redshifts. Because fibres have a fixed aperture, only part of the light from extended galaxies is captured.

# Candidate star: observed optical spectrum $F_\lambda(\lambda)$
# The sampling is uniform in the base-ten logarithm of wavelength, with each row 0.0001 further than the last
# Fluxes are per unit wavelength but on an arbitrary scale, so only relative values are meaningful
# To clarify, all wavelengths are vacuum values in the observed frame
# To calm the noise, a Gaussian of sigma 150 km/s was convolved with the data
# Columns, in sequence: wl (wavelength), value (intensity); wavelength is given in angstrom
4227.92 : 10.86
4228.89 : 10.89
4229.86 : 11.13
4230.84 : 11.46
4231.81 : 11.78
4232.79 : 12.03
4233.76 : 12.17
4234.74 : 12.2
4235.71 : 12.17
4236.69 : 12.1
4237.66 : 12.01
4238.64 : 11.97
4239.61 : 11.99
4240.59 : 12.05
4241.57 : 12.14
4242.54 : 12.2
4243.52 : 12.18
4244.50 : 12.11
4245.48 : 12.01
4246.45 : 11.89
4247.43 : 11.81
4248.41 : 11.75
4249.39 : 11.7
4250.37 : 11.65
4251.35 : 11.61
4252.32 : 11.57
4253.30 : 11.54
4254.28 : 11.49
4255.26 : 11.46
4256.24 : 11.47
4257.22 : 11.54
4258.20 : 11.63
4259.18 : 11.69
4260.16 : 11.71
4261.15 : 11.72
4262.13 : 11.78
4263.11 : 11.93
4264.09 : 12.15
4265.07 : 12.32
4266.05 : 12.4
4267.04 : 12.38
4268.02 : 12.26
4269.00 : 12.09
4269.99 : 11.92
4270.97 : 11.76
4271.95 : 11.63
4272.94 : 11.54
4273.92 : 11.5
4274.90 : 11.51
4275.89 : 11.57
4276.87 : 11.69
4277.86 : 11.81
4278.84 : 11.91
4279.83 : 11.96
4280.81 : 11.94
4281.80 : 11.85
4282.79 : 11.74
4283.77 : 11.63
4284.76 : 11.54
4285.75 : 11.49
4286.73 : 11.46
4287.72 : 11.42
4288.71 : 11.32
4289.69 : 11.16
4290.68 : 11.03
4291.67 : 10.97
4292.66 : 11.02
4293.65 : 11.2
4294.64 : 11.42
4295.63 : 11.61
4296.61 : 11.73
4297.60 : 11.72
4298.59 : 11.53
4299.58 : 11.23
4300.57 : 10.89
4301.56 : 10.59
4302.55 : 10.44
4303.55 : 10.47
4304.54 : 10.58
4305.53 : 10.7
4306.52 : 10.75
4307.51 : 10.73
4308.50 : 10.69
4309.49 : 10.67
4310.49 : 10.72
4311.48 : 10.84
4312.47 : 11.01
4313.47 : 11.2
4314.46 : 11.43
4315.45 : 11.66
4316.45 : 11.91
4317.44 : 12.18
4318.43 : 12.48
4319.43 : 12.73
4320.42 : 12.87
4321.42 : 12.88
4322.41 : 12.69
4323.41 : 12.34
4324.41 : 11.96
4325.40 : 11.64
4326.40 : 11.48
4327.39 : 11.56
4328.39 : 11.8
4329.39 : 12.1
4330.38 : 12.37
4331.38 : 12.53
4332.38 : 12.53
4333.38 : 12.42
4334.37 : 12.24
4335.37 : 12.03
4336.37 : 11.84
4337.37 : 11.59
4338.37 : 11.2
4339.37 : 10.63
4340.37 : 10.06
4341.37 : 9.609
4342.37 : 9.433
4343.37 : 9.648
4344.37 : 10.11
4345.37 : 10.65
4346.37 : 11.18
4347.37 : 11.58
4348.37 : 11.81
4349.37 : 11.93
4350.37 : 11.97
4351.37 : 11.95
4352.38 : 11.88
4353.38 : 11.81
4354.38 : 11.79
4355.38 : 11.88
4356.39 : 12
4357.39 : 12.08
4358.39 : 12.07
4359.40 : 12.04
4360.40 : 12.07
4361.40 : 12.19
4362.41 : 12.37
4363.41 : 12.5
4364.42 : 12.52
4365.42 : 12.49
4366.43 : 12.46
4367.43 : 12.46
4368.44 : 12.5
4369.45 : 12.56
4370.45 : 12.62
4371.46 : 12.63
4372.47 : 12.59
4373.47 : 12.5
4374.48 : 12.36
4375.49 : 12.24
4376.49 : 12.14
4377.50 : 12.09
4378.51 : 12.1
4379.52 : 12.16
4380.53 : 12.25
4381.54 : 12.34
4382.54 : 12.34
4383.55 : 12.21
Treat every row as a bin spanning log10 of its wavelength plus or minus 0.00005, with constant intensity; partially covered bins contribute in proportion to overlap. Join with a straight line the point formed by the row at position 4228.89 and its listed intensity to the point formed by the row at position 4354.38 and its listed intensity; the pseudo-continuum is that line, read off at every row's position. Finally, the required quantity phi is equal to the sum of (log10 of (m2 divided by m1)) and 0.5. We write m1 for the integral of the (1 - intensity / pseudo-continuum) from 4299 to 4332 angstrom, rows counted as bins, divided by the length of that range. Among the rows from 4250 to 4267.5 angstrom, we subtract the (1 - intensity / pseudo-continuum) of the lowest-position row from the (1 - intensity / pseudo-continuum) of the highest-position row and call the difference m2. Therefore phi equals 2.3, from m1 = 0.00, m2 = -0.05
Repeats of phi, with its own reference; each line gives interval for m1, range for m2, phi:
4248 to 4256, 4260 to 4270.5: -0.1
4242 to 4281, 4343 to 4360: 1.0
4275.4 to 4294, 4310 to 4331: 1.3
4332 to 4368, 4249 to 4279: -0.4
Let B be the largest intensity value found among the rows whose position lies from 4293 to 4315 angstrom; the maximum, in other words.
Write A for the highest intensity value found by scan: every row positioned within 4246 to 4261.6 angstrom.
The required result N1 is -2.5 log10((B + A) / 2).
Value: -2.68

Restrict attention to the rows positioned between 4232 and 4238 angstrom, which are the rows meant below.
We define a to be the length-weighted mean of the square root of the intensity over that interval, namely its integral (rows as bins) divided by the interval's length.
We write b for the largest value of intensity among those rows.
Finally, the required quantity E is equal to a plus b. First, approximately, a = 3.48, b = 12.2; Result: 15.7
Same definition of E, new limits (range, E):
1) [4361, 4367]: 16.0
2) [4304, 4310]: 14.0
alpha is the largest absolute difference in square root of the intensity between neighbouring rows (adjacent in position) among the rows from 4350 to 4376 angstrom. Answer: 0.026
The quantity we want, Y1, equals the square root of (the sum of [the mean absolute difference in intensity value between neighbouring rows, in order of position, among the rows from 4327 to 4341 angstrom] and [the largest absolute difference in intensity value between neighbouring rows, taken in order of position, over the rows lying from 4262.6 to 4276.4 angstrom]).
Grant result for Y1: 0.70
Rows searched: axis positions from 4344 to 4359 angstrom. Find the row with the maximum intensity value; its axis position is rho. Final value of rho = 4357.39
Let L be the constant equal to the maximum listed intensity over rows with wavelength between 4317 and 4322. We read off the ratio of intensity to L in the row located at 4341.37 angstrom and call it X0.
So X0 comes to 0.746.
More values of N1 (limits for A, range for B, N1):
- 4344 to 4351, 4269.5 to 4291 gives -2.69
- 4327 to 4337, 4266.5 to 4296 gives -2.74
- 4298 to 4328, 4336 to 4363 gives -2.75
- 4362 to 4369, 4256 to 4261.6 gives -2.71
